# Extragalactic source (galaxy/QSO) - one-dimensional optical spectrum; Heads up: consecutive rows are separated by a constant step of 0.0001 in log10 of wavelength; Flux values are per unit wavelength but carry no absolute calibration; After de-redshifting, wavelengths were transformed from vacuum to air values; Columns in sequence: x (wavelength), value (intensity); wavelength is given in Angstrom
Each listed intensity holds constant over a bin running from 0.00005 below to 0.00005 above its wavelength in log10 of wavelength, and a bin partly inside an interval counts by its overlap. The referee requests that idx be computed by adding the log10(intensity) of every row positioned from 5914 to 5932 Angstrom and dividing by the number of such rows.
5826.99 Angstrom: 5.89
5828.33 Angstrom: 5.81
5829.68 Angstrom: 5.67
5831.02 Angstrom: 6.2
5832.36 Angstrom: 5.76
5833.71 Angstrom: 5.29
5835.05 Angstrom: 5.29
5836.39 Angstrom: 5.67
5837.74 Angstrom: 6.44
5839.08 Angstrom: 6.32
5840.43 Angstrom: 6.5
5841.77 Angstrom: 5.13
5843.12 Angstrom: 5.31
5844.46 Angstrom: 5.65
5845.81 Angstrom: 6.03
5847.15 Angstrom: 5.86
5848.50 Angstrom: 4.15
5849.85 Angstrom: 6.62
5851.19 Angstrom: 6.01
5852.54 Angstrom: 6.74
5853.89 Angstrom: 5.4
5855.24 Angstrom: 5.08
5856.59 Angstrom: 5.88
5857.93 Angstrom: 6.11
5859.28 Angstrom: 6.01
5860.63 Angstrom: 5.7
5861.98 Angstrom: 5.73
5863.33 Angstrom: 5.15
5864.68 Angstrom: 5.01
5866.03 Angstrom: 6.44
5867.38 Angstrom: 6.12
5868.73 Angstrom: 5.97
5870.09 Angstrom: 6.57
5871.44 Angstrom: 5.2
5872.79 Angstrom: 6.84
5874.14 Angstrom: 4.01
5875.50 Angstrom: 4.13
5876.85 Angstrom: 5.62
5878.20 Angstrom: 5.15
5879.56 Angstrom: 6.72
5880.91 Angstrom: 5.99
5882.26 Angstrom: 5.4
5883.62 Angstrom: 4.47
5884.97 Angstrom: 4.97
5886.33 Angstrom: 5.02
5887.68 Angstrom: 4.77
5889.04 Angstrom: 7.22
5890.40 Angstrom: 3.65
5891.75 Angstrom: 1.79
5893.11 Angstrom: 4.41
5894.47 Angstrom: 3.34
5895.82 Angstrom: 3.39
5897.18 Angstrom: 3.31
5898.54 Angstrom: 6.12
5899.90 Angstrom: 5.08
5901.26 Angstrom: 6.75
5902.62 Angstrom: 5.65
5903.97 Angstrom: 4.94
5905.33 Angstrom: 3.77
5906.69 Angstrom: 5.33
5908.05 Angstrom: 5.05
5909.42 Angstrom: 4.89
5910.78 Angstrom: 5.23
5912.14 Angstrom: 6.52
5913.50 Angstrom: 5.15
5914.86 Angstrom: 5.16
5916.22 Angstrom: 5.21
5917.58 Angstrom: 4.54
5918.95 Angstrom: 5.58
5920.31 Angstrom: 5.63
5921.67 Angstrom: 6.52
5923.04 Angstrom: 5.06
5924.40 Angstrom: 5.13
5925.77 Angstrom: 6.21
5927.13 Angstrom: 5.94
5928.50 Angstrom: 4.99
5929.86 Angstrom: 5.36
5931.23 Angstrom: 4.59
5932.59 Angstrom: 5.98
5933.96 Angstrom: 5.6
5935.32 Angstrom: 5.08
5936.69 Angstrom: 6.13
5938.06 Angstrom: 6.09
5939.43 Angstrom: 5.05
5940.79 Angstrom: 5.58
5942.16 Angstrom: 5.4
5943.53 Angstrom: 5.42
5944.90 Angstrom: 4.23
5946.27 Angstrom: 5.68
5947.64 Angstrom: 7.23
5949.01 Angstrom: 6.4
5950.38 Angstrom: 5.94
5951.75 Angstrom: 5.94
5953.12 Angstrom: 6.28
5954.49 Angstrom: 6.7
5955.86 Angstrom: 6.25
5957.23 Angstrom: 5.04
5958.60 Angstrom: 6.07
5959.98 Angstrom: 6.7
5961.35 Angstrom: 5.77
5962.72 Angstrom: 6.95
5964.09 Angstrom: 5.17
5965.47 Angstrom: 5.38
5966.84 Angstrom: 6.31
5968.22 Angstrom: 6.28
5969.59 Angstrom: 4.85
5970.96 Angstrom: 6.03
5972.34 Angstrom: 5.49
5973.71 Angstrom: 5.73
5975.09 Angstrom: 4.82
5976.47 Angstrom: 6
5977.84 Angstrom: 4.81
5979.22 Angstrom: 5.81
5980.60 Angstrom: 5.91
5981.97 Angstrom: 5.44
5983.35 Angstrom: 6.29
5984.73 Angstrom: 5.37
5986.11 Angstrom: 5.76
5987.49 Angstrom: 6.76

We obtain 0.728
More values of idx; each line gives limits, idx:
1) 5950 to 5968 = 0.779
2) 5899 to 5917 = 0.719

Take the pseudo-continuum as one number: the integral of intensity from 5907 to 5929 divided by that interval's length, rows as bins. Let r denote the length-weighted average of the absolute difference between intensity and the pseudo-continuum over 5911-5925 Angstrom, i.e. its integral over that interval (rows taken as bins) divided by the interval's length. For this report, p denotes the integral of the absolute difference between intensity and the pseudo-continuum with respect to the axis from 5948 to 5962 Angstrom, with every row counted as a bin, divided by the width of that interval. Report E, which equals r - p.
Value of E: -0.31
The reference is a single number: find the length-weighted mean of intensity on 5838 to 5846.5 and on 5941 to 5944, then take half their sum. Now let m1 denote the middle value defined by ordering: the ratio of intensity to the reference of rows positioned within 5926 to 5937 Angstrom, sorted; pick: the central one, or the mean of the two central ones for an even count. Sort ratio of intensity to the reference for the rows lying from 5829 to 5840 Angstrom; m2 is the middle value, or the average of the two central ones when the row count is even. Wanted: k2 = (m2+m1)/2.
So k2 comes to 0.99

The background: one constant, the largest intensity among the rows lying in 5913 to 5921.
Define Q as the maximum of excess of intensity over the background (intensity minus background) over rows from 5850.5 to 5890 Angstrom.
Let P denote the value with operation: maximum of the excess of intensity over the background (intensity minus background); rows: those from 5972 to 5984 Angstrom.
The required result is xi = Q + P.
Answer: 2.25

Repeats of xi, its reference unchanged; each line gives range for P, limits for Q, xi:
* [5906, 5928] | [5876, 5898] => 2.48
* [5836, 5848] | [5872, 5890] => 2.46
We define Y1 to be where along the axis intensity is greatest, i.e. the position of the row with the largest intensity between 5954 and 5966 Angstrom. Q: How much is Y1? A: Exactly 5962.72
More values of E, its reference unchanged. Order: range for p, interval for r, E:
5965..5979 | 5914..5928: -0.04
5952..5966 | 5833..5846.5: -0.27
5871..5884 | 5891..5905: 0.63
